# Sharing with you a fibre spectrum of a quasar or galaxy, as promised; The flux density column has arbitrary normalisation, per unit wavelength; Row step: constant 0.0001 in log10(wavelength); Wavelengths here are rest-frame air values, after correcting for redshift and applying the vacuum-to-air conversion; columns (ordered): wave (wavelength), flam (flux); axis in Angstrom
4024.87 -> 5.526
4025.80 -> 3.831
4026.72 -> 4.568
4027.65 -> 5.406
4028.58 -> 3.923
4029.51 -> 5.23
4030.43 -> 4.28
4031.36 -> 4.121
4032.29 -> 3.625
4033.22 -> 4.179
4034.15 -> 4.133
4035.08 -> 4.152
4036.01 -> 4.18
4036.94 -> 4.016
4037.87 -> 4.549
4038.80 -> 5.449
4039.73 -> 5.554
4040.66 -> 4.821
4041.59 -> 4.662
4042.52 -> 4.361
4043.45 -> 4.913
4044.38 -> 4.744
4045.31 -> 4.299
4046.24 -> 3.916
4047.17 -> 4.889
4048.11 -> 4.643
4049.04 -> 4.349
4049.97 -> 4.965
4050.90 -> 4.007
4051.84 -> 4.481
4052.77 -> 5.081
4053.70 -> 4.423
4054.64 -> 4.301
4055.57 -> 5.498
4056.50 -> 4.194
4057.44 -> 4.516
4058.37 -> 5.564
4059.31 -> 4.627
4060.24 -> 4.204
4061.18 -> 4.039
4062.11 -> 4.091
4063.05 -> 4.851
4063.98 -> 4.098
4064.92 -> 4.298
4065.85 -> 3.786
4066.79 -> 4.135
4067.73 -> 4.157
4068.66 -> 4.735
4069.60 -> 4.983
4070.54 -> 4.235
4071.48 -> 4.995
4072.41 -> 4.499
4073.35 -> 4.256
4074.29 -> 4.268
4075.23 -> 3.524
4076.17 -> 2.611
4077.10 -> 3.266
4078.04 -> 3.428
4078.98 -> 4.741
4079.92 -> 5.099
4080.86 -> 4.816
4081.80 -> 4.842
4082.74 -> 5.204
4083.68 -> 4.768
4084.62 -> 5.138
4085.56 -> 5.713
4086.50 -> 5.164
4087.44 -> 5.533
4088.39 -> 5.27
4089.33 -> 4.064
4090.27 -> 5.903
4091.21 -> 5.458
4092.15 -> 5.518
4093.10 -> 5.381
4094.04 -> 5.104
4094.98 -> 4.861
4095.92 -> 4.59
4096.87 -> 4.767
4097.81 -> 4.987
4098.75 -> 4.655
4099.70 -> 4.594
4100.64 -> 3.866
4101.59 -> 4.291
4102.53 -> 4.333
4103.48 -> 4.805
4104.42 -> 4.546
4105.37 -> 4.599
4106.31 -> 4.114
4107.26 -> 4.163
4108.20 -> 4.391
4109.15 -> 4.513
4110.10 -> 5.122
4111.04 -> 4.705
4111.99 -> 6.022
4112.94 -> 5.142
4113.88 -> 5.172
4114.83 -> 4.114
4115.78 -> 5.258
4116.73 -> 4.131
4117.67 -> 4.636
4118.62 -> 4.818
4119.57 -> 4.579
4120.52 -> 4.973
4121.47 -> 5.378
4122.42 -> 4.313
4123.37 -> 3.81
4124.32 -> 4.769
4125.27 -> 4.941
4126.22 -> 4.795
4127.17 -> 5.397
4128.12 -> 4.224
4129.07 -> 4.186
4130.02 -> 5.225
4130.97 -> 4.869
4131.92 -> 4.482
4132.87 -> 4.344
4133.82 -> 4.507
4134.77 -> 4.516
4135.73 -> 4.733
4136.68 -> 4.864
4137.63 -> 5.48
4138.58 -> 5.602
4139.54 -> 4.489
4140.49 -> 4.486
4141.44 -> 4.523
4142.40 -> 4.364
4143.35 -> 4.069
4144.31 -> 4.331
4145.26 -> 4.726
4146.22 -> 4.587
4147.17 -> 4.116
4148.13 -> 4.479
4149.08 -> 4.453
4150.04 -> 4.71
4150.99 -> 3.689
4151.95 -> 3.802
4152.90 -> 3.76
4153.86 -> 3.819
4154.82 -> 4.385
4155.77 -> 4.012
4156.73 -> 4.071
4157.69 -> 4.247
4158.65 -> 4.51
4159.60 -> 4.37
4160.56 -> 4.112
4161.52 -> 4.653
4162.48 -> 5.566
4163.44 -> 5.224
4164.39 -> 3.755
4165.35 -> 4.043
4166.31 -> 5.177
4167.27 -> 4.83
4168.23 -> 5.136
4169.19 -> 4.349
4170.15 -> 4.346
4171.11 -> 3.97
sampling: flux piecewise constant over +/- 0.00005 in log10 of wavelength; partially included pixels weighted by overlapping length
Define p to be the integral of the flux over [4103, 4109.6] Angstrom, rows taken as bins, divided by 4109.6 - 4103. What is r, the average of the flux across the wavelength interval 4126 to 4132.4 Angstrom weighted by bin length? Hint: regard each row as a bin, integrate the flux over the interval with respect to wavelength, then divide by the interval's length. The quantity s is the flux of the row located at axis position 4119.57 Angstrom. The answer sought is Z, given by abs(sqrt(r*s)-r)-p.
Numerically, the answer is -4.36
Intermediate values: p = 4.45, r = 4.7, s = 4.579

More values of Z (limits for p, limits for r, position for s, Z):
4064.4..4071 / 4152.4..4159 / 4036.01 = -4.29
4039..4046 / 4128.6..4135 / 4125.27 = -4.60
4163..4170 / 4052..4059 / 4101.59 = -4.38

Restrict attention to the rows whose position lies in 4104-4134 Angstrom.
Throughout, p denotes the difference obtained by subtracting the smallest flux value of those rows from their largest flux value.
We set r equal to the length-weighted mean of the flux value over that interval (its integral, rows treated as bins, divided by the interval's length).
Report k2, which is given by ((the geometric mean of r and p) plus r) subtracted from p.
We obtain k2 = -5.7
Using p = 2.2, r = 4.70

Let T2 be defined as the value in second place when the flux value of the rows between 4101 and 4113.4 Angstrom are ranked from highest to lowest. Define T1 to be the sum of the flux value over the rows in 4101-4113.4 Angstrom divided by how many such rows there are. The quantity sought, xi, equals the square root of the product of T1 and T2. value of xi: 4.90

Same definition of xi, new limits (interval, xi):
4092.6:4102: 4.90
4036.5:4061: 5.08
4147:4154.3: 4.29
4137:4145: 5.06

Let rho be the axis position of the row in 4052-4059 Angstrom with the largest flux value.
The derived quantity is 4058.37 Angstrom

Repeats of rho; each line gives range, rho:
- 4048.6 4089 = 4085.56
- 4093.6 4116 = 4111.99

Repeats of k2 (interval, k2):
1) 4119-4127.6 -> -5.9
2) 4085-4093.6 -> -6.6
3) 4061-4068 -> -5.2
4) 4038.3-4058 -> -5.8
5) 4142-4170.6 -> -5.4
